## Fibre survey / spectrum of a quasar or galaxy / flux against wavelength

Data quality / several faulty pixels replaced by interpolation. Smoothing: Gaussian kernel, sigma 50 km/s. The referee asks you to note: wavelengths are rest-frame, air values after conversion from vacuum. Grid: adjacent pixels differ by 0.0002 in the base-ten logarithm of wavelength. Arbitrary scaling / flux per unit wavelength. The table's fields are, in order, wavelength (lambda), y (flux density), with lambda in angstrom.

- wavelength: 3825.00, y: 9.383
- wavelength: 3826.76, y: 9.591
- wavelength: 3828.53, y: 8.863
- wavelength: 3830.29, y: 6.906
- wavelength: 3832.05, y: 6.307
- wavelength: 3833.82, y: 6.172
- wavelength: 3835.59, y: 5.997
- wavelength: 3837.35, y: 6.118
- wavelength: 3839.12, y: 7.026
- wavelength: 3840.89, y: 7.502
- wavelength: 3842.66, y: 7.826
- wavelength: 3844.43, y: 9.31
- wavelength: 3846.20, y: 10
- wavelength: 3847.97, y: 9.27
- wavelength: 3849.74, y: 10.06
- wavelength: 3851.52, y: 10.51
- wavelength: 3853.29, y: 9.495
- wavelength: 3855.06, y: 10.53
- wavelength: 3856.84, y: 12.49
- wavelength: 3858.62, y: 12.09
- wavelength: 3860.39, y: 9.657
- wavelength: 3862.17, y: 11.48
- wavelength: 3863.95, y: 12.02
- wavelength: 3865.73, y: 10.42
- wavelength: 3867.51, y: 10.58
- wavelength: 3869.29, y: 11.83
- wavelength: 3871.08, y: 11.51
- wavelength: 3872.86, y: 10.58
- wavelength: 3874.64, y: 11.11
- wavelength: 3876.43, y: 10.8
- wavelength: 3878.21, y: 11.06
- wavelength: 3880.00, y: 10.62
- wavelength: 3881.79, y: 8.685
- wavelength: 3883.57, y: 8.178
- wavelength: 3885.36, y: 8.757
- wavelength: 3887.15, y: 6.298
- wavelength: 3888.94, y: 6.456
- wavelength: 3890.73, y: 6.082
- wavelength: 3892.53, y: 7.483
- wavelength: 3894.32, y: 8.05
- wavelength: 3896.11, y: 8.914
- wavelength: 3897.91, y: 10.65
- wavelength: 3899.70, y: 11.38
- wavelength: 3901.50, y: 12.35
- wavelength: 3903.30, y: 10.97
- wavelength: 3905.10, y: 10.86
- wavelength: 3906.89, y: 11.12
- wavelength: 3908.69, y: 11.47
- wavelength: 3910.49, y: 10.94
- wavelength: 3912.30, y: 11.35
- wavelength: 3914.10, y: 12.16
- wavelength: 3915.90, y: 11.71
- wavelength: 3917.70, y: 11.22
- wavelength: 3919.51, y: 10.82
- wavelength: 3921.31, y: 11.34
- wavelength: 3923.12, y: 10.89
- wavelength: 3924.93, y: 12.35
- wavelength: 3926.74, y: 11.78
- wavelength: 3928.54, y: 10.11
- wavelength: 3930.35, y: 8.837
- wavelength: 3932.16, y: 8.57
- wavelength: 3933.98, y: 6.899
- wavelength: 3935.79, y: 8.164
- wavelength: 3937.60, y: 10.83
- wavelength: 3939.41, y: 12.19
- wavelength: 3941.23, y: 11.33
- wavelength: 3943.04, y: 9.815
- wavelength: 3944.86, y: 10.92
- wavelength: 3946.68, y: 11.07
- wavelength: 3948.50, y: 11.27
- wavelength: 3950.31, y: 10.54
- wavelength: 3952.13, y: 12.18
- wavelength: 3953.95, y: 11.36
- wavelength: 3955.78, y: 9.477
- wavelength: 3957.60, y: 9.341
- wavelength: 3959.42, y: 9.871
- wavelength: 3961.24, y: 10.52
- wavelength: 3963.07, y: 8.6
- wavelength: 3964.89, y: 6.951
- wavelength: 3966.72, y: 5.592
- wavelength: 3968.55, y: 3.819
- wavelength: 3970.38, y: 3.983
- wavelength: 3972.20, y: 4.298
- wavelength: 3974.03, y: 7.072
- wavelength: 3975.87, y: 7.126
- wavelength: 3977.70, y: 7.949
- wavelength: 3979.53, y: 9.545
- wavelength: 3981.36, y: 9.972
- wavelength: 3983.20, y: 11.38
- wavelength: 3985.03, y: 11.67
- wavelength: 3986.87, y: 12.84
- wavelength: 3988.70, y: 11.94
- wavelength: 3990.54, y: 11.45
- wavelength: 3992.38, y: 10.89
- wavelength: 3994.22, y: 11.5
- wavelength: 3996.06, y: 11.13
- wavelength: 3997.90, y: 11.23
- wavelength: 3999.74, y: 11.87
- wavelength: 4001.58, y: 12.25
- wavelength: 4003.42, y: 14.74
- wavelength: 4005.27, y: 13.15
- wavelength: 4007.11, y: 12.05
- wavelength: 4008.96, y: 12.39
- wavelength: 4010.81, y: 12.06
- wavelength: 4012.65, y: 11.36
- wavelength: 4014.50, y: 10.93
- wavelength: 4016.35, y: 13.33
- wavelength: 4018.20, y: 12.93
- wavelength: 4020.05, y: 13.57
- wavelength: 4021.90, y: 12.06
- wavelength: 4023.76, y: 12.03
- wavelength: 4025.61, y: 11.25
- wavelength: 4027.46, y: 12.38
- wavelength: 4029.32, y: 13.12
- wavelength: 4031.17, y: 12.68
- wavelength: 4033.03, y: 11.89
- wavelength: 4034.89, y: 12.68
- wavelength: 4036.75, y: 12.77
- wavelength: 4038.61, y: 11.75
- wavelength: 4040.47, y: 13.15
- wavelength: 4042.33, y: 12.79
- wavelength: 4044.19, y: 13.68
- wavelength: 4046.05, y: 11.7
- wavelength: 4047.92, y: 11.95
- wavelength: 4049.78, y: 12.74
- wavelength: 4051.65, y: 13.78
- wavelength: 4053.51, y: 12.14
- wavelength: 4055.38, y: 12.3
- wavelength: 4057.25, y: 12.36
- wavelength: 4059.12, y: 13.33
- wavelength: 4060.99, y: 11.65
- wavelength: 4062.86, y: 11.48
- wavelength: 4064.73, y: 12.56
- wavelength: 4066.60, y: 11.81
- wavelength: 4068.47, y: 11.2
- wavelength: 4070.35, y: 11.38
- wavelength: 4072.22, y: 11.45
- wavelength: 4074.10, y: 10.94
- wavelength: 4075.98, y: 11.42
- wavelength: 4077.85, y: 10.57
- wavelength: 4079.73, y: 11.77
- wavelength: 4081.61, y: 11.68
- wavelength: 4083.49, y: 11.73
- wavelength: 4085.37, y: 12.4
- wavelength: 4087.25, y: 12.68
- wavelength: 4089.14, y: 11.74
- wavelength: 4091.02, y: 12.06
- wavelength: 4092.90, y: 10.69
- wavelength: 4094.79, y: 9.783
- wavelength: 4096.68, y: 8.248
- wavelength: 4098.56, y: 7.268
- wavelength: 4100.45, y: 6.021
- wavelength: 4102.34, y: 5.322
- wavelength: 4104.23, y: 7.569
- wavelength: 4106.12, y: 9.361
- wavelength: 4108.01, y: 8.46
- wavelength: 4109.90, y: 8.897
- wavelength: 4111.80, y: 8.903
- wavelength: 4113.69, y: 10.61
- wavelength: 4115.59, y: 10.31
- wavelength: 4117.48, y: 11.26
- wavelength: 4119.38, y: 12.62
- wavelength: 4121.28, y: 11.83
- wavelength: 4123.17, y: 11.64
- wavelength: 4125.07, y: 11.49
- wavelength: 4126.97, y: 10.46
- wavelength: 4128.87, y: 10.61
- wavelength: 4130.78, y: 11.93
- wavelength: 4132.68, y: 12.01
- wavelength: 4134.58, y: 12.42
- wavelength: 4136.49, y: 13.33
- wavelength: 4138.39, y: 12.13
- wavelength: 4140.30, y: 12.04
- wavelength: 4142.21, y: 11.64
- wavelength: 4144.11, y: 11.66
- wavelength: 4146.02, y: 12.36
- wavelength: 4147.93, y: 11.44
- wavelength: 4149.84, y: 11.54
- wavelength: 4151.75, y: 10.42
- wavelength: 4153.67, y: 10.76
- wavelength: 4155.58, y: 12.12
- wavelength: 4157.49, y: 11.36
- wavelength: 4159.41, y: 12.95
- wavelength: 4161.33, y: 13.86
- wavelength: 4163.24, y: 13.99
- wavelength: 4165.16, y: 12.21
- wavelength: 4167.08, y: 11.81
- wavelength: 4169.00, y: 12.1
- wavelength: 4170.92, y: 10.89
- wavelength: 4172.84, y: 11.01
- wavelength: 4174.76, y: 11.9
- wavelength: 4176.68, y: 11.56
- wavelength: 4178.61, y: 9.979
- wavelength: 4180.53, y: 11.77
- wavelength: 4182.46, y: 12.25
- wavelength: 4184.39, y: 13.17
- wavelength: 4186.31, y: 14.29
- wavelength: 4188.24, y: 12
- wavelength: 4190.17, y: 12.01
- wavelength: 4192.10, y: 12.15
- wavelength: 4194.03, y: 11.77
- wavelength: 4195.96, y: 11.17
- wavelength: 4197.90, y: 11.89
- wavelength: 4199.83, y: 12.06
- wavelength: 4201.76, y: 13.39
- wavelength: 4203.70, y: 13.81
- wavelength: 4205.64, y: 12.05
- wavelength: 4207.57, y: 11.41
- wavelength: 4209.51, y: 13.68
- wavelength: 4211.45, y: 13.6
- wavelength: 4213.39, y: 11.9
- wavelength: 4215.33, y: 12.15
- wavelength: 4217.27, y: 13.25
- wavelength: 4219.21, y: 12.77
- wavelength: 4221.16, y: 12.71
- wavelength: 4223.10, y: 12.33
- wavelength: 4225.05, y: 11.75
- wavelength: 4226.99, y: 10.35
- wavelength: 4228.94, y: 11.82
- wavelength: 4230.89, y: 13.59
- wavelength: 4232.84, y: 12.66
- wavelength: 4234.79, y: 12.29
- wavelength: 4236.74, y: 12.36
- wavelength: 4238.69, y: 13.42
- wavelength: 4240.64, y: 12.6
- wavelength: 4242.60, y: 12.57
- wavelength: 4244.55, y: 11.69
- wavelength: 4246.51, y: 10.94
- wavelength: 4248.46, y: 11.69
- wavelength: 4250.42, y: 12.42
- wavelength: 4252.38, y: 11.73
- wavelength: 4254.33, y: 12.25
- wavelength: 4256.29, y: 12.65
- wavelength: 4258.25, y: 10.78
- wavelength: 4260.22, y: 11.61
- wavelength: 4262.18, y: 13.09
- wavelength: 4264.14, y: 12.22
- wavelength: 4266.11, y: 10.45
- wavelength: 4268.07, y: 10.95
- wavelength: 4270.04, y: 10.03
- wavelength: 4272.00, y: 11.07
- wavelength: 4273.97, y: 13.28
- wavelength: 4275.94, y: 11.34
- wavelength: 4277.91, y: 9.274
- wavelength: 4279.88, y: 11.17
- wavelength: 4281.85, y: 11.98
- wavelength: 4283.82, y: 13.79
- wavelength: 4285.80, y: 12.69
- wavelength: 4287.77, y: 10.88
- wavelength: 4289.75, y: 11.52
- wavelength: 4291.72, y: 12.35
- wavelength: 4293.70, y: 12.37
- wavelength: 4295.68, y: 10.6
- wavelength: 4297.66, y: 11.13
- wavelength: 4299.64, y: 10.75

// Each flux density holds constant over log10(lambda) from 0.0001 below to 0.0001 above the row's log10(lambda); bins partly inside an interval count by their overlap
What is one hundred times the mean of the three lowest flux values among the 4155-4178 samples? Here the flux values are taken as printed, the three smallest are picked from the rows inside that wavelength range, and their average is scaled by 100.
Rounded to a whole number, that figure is 1109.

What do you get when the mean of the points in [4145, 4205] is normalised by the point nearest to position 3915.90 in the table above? 1.030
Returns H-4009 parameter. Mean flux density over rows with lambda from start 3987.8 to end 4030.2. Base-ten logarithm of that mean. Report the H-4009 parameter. 1.08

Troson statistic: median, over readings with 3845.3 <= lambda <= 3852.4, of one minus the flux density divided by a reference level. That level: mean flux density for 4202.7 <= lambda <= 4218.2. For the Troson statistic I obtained 0.21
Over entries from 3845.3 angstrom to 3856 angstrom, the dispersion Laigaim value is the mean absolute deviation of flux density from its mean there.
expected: 0.40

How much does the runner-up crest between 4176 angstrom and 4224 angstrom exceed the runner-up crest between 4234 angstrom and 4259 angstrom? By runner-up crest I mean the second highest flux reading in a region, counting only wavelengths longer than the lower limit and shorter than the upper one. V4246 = 1.2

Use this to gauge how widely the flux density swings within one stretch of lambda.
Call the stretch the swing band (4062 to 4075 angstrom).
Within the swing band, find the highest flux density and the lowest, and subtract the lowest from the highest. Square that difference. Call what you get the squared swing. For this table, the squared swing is 2.6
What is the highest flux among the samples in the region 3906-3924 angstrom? 12.16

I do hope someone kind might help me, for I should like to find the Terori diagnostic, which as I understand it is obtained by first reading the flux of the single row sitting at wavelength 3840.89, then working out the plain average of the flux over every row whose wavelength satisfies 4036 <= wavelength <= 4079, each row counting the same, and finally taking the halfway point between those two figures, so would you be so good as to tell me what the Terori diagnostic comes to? 9.8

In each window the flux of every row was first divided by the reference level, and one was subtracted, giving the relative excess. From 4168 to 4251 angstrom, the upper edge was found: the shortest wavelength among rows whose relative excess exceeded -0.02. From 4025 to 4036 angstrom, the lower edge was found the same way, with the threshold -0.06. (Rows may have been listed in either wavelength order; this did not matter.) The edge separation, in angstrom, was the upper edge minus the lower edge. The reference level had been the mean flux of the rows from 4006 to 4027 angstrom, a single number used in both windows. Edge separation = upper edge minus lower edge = 141.5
